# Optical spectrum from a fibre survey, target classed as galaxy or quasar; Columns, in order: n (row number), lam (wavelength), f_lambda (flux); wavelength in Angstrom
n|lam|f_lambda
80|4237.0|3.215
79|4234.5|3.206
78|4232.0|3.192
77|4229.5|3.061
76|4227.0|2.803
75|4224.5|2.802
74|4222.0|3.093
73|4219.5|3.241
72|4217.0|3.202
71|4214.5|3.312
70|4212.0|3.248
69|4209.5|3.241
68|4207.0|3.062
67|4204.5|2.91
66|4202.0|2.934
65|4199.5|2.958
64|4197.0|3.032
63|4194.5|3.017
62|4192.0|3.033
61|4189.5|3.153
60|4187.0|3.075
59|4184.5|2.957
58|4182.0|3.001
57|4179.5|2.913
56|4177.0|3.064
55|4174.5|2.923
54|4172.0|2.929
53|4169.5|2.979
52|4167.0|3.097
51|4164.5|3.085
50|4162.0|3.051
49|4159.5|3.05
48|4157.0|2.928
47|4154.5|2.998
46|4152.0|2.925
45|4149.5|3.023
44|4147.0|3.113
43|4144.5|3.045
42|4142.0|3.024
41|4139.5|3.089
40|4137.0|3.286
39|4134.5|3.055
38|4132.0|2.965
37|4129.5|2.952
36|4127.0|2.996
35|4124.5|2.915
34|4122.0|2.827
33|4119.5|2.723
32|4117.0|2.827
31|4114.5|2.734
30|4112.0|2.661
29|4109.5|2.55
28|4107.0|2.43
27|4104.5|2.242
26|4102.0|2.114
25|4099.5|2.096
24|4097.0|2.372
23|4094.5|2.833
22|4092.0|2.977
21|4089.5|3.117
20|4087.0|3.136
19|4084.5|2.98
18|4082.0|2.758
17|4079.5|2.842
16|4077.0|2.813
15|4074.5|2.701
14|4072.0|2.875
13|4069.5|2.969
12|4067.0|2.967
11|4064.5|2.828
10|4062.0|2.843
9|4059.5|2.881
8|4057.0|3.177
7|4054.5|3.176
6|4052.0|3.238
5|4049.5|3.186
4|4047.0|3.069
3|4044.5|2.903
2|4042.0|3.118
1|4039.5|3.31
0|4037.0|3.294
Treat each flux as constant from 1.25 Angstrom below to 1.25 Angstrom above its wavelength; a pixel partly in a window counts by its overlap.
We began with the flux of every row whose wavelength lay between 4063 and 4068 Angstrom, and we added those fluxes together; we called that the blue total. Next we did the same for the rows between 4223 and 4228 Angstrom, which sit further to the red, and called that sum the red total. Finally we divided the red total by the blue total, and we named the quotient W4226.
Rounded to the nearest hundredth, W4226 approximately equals 0.97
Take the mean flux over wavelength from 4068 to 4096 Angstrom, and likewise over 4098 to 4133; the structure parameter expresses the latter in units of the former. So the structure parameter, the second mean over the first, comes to 0.91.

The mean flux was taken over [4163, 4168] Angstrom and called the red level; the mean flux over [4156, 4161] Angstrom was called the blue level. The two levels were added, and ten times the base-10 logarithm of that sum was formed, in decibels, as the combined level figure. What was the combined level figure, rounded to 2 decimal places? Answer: 7.84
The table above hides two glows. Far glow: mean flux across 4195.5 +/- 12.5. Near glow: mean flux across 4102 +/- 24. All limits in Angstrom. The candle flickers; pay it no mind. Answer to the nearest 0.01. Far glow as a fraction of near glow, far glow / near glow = 1.12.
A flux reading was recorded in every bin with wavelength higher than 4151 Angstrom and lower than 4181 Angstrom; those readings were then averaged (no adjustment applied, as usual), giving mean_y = 3.00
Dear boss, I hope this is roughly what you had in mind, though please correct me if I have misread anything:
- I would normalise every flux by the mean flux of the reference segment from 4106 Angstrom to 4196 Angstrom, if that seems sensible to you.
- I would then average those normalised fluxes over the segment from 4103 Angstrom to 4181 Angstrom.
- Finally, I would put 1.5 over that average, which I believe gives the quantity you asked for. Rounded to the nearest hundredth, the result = 1.52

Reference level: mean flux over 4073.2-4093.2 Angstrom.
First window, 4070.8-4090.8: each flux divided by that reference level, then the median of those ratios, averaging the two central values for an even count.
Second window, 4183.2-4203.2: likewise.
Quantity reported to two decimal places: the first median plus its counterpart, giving 2.02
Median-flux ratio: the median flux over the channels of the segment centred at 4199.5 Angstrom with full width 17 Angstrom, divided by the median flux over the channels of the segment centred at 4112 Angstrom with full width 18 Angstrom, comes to 1.13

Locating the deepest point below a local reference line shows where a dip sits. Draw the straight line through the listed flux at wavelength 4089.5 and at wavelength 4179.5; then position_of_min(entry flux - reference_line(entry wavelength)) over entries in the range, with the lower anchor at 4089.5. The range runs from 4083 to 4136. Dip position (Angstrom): 4099.5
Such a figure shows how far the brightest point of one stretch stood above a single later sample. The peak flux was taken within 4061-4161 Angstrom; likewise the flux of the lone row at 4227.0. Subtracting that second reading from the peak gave 0.48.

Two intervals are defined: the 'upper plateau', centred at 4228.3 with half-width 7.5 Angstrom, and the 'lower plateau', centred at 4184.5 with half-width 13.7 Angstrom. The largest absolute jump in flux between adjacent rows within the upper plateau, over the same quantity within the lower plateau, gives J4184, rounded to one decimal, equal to 1.9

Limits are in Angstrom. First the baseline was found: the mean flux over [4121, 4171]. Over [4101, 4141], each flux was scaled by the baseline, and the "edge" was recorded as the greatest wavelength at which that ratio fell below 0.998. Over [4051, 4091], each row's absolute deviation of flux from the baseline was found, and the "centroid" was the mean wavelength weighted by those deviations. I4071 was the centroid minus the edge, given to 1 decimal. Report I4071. -62.0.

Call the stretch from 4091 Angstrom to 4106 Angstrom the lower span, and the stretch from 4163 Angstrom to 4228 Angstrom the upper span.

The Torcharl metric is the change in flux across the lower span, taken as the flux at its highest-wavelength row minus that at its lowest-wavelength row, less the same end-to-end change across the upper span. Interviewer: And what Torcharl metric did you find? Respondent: -0.5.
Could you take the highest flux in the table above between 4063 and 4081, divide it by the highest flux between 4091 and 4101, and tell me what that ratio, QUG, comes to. 1.00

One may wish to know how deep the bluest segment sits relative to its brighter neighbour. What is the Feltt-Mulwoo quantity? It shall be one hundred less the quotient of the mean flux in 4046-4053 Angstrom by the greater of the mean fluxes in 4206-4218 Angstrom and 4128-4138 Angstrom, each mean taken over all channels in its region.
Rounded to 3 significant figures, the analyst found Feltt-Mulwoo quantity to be 99.0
